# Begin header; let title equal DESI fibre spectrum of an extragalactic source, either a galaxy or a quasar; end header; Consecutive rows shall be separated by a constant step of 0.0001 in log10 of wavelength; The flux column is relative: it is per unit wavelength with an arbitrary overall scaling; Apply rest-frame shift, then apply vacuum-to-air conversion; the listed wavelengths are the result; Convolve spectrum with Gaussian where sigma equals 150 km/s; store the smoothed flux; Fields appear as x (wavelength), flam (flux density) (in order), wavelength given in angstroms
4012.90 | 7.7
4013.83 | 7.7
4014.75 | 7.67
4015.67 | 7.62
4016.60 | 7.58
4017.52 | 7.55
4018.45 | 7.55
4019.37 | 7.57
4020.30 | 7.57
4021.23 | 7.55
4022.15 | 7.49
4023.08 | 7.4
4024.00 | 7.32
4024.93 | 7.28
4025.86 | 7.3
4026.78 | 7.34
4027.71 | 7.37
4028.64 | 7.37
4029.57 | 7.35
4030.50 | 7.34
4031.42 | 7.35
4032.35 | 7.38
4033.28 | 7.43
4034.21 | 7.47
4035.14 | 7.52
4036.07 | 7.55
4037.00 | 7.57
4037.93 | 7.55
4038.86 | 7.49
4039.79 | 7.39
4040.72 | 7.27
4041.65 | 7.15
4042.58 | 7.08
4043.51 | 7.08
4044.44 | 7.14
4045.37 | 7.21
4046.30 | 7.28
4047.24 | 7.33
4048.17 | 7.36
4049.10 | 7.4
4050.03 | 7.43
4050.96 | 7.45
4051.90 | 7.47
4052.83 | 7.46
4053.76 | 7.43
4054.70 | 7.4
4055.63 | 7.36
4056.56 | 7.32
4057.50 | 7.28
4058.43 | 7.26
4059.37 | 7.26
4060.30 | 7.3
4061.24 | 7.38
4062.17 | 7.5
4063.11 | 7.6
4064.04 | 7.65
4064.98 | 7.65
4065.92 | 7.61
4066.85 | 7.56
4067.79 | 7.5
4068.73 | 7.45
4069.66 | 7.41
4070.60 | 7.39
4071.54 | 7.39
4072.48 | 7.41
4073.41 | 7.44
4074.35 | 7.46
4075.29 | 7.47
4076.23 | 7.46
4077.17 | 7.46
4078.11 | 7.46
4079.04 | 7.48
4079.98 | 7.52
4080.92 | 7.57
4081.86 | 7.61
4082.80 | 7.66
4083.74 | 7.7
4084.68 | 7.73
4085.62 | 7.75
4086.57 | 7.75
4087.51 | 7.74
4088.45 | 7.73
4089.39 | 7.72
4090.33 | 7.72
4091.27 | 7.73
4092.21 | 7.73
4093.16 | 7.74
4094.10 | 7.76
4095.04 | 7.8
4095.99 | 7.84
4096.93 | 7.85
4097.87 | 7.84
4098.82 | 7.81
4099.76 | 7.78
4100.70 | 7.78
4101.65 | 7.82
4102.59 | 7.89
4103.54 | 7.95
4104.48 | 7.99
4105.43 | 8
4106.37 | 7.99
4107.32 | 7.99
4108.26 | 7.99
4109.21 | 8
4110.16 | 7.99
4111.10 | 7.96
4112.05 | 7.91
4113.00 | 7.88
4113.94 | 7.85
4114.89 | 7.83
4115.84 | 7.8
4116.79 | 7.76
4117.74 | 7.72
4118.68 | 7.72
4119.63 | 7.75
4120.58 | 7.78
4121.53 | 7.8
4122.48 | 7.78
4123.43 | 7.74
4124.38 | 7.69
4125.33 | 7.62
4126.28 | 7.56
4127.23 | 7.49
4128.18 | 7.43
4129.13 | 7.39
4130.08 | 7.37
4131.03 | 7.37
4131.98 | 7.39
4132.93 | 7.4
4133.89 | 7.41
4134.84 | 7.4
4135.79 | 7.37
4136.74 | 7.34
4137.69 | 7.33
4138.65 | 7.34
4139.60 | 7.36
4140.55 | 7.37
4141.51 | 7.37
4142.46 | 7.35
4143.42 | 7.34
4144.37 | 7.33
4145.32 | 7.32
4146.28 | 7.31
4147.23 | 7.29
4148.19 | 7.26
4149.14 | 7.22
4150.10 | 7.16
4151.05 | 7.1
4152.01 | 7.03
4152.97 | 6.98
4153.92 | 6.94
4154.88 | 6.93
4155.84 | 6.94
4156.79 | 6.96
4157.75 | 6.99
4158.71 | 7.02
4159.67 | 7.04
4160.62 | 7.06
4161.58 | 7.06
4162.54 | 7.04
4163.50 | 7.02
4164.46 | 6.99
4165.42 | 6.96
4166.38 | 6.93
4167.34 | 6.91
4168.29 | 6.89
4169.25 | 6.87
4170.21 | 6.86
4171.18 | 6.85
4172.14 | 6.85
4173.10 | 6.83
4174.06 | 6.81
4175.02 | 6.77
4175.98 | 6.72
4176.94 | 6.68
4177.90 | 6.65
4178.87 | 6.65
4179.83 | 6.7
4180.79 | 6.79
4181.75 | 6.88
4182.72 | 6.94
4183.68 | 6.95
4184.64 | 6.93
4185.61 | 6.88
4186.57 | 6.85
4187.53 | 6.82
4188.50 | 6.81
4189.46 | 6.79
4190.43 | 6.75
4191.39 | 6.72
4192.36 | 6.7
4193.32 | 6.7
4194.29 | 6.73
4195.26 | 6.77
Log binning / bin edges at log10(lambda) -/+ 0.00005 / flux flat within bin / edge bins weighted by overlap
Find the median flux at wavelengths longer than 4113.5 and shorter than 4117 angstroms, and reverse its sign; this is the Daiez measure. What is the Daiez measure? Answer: -7.8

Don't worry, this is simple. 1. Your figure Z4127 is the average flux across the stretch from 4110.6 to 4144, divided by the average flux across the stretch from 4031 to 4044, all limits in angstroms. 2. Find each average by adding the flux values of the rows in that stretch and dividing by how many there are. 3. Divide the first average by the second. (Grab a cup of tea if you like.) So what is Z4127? 1.026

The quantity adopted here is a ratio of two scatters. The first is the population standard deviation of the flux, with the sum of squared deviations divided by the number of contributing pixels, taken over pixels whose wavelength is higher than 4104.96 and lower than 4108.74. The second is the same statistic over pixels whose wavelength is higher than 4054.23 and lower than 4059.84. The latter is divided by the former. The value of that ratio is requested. 12.1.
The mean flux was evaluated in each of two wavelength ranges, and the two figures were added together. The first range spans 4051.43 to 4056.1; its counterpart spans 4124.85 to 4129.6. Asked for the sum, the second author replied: 14.9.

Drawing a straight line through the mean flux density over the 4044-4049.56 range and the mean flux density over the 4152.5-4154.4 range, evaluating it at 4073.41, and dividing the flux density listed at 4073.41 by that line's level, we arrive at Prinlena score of 1.03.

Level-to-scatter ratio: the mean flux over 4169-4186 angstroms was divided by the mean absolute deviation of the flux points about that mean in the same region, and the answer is 85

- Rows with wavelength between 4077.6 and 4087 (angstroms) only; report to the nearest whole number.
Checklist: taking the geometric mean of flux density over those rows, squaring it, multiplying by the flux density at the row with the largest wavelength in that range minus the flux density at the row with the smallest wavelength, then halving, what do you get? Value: 8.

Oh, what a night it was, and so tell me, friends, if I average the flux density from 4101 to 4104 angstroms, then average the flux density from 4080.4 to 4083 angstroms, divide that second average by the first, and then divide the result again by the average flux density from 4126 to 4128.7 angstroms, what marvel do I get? 0.129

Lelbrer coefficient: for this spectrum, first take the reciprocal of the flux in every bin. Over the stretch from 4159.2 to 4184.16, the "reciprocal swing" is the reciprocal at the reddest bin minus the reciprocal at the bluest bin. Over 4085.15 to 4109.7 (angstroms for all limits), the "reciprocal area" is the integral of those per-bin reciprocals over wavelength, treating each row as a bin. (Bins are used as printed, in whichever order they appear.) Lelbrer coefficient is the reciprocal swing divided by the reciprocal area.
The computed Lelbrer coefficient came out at 0.0006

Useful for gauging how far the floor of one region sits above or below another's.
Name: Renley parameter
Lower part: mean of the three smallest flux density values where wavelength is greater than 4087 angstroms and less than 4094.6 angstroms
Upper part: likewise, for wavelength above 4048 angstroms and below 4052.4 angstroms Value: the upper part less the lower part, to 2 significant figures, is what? -0.33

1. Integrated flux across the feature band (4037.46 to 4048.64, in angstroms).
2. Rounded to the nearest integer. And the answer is 81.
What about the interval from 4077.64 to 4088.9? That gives 86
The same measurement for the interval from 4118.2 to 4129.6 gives 87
